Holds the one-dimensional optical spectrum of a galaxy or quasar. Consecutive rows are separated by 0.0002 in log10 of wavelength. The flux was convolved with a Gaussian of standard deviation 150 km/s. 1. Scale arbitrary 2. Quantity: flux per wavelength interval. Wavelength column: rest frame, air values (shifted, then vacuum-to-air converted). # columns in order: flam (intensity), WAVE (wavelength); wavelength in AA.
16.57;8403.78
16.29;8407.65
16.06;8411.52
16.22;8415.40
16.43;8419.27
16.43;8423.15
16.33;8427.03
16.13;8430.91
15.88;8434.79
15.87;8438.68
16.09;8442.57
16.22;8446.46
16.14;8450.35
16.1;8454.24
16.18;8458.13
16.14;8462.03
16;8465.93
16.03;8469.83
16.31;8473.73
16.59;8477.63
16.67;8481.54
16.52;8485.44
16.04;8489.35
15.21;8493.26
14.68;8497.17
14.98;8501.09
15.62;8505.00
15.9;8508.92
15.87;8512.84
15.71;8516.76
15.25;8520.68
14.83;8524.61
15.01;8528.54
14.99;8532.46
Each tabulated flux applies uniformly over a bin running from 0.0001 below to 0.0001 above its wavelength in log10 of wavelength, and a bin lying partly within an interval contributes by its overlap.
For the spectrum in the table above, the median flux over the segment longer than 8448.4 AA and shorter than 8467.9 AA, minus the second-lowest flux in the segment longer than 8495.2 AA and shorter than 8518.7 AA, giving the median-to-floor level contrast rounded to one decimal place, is 1.2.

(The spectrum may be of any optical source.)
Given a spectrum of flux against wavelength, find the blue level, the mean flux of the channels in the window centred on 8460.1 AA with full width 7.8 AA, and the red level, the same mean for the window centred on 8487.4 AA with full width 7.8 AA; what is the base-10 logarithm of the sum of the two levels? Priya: 1.51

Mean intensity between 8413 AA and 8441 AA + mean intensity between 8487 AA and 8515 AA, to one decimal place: 31.7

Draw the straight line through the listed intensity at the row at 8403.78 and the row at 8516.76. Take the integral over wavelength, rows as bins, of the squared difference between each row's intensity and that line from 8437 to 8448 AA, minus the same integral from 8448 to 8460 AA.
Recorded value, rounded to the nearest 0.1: 0.8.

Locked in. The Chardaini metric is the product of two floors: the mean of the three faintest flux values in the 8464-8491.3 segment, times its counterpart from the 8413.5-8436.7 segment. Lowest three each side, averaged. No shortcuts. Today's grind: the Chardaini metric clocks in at 258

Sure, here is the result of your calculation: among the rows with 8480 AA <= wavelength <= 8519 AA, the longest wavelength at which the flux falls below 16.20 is 8516.76 AA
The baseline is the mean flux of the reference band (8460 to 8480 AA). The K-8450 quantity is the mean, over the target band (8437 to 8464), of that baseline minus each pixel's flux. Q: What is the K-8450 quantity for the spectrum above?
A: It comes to 0.11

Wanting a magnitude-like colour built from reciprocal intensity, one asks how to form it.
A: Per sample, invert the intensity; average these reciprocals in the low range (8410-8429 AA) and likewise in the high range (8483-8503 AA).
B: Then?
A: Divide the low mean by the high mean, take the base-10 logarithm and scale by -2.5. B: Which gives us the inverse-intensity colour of 0.06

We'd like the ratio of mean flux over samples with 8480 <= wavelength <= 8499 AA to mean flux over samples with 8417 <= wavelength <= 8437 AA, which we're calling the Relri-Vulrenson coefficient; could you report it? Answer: 0.974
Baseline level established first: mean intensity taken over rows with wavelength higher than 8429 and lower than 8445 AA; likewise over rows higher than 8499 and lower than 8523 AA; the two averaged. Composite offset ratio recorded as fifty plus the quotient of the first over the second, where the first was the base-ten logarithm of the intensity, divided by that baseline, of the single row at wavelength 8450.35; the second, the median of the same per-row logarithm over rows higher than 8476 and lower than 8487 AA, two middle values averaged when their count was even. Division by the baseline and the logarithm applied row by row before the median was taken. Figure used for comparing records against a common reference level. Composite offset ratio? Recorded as 50.5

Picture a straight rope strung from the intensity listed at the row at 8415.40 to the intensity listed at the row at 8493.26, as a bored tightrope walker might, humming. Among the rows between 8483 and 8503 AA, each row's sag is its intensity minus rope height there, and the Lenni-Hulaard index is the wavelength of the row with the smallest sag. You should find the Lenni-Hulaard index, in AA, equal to 8497.17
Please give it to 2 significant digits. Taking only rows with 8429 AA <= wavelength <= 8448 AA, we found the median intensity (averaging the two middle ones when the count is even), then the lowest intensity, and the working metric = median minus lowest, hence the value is 0.22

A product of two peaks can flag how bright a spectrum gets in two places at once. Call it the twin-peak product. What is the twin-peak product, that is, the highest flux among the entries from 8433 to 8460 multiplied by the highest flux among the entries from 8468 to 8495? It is 270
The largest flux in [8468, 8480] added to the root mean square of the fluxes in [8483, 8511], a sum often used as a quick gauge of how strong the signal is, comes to 32.2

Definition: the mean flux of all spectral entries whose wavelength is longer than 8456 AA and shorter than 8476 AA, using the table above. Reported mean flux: 16.1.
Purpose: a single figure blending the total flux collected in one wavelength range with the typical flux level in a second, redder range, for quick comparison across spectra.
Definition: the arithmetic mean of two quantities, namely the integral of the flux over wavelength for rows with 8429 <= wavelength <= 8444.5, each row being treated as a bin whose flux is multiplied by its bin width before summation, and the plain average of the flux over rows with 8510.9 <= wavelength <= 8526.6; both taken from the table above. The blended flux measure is 132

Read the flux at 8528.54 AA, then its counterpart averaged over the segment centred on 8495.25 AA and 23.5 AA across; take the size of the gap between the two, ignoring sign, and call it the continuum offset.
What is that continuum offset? 0.50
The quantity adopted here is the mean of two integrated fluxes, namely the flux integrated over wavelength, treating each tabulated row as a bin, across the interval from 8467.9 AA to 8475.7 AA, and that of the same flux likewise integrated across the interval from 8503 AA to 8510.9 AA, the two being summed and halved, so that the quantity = 125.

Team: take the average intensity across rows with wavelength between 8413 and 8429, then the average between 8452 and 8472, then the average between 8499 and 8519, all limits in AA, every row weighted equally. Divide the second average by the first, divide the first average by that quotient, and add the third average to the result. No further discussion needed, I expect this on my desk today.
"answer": 32.2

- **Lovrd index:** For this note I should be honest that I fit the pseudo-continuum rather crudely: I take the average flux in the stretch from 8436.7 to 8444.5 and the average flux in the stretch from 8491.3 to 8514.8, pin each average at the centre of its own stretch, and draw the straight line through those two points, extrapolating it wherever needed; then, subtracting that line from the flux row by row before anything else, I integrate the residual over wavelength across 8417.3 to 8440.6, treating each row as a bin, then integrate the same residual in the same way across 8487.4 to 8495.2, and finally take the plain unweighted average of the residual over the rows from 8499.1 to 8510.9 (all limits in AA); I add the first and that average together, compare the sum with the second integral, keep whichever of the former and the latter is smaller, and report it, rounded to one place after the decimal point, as 1.1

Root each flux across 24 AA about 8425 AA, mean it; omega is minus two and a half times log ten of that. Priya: -1.51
